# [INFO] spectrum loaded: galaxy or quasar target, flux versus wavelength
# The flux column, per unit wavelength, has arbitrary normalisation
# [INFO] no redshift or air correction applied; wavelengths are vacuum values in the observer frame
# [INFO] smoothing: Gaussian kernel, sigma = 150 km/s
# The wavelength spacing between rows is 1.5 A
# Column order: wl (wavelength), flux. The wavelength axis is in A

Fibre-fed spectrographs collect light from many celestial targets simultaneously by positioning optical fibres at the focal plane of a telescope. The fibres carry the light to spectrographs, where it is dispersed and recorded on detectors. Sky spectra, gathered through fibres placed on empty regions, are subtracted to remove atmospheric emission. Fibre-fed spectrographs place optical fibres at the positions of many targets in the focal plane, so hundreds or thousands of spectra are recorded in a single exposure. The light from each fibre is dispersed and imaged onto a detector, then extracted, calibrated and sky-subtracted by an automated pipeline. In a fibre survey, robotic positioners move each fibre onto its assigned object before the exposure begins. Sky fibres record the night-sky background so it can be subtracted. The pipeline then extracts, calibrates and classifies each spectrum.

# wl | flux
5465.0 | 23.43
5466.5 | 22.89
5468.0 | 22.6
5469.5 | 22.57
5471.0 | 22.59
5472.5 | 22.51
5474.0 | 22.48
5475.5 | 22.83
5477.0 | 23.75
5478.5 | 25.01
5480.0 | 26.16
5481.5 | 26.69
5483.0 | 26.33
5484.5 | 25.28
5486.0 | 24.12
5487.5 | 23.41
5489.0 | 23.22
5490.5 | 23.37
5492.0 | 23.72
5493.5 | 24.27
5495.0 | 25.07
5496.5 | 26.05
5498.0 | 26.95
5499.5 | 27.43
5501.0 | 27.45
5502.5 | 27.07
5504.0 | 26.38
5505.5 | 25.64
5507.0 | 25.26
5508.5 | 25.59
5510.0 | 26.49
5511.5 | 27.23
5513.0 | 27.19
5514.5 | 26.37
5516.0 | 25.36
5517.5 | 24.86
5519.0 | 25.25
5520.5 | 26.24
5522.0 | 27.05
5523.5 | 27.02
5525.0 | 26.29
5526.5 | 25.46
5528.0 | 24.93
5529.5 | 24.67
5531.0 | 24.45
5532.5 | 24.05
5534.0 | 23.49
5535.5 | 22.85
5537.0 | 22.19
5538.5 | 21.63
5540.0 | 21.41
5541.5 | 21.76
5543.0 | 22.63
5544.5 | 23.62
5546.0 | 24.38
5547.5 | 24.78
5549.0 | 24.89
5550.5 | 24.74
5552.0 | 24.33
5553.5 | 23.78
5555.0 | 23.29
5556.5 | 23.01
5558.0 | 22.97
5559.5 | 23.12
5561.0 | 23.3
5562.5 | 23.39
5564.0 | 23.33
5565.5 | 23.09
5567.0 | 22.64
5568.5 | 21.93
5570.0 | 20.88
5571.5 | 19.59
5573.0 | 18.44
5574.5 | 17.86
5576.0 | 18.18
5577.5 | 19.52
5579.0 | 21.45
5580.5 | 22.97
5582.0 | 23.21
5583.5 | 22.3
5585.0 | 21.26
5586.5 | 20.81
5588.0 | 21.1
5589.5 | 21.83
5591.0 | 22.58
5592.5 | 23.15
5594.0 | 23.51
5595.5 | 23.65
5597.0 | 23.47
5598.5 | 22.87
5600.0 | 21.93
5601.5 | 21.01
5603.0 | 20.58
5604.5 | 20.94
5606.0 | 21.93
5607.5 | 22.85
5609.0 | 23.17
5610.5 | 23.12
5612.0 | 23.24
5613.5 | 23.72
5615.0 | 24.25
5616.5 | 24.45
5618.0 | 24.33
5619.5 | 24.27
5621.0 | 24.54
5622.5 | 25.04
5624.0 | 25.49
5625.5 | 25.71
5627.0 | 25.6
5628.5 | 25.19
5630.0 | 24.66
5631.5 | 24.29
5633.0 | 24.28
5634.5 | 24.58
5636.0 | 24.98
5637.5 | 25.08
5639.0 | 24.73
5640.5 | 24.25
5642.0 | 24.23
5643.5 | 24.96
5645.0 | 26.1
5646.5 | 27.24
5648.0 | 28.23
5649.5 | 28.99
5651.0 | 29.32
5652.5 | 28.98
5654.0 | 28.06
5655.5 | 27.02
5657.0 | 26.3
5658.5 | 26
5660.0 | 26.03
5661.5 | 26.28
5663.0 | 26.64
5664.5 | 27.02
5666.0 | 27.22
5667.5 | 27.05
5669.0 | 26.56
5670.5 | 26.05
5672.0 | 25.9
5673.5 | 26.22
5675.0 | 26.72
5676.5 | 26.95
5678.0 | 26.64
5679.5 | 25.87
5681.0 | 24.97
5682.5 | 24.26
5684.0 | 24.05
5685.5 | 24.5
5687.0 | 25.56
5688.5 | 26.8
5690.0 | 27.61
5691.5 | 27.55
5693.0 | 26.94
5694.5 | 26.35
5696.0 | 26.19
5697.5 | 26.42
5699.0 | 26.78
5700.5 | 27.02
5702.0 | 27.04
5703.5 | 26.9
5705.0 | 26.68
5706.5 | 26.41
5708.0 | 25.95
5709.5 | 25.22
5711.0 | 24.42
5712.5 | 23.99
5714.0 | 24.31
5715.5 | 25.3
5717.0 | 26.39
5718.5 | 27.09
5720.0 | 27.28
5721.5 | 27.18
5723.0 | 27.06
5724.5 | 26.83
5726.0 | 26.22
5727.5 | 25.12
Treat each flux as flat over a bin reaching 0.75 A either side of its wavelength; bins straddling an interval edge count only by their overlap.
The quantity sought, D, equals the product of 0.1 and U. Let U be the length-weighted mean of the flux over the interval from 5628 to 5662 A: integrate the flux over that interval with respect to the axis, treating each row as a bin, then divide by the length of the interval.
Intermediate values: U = 26.1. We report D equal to 2.61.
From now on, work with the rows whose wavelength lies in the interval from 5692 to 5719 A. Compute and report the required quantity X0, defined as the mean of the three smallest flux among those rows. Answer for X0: 24.2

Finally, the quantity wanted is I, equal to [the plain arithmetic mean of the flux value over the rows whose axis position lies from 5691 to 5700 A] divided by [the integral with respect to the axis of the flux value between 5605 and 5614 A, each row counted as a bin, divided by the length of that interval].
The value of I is 1.16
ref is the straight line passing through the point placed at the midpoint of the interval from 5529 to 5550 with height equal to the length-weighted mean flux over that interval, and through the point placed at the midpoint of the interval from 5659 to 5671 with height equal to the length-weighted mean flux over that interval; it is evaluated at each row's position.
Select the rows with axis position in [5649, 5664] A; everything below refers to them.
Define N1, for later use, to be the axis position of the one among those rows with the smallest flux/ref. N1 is 5660.0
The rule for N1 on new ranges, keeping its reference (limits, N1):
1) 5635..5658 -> 5642.0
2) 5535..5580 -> 5574.5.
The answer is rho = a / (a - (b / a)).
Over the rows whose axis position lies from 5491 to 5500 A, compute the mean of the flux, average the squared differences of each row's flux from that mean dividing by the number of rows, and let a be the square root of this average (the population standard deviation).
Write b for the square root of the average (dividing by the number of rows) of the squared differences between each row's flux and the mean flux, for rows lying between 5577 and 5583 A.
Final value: 5.2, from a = 1.35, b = 1.5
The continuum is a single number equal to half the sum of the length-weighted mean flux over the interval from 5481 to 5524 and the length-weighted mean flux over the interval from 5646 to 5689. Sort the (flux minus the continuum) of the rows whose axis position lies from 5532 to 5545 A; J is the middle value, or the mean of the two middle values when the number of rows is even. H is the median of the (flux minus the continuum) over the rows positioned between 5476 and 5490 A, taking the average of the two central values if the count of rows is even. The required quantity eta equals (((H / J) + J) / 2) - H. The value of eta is -0.45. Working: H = -1.1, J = -3.5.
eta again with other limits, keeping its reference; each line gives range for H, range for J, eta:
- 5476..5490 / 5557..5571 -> -0.20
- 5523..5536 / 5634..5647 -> 1.51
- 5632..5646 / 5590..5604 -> 0.00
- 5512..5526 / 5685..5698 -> 0.25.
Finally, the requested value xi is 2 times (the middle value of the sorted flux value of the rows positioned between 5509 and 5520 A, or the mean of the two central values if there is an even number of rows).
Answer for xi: 53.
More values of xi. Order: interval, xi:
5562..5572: 45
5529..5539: 47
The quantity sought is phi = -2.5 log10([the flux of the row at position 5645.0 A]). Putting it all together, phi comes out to -3.54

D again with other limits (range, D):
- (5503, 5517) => 2.62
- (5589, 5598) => 2.31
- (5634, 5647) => 2.51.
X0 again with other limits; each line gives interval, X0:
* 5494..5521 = 25.1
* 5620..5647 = 24.3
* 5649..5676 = 26.0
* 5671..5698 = 24.3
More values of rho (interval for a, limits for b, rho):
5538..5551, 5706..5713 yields 1.9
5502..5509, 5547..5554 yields 23.7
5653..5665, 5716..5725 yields 3.4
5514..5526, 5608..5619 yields 14.7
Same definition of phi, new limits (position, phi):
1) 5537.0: -3.37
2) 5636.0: -3.49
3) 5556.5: -3.40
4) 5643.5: -3.49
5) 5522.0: -3.58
